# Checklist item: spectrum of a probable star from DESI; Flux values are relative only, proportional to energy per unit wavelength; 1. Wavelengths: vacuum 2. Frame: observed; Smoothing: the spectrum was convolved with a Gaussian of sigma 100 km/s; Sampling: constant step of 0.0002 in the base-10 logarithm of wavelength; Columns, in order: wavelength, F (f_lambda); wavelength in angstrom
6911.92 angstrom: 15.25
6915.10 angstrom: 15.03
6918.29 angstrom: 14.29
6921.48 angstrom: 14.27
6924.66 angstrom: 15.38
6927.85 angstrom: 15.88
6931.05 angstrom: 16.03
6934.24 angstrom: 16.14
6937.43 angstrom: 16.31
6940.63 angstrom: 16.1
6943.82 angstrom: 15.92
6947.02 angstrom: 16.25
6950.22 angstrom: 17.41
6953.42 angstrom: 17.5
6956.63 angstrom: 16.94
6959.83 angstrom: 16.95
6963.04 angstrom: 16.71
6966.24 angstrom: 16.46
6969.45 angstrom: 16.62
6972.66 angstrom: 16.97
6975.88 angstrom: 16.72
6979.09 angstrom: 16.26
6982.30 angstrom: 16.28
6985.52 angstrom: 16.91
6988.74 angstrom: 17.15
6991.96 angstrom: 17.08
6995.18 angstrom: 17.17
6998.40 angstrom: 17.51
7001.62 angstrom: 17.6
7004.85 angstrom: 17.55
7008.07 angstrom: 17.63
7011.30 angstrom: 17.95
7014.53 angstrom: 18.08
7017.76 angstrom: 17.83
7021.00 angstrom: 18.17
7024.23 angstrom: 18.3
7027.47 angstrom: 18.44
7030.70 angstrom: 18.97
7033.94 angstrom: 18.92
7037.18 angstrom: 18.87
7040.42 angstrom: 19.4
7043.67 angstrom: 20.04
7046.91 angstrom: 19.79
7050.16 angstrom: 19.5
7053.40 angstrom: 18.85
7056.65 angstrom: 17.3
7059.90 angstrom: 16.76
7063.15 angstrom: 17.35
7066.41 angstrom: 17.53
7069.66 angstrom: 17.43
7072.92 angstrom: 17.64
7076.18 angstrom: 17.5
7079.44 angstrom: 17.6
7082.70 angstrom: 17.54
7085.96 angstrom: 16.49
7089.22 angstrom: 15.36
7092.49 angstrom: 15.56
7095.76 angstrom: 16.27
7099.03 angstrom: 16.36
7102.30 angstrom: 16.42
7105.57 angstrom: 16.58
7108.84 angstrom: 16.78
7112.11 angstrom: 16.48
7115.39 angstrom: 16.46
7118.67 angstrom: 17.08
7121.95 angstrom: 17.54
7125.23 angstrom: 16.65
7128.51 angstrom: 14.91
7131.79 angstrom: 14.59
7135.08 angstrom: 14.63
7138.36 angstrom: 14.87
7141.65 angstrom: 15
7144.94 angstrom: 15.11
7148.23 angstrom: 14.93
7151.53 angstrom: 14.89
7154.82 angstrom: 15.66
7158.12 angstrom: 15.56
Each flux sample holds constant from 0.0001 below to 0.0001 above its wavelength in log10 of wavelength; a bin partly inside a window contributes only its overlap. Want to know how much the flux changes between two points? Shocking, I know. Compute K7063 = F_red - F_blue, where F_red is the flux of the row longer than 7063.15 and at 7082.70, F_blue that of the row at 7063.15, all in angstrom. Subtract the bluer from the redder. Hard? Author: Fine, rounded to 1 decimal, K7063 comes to 0.2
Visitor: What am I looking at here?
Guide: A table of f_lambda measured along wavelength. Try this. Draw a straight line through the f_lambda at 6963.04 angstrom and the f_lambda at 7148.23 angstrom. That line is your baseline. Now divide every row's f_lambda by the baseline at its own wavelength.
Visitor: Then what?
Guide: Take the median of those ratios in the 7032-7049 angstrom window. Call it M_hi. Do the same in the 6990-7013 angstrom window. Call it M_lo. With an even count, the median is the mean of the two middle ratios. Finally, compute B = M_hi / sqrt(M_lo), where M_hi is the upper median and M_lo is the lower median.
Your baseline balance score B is 1.17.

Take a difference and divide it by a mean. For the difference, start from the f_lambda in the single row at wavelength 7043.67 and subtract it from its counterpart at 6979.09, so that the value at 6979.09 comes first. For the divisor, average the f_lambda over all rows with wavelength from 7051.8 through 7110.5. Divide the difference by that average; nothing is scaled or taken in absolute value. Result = -0.22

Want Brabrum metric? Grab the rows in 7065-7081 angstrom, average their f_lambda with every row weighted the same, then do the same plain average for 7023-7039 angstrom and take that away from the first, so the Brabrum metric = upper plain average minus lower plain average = -1.2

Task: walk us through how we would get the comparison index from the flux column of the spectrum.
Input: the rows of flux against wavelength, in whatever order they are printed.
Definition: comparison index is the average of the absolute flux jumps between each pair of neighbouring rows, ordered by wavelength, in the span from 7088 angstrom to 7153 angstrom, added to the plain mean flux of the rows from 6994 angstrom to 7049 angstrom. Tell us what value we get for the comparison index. 18.7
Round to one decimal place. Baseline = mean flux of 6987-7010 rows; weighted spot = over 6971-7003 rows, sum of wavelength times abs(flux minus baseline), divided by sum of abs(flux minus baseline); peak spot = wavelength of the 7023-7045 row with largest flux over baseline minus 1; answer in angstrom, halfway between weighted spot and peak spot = 7013.3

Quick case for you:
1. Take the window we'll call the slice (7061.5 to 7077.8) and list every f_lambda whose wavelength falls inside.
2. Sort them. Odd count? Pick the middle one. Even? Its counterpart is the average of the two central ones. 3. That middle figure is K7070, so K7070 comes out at 17.5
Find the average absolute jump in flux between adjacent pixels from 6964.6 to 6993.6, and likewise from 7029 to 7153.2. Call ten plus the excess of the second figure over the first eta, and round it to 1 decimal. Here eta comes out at 10.1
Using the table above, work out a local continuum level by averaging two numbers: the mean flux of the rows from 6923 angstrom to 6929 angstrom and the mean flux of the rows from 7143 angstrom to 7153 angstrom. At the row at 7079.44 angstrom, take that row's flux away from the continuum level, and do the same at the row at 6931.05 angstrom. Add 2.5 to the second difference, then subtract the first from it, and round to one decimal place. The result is 4.1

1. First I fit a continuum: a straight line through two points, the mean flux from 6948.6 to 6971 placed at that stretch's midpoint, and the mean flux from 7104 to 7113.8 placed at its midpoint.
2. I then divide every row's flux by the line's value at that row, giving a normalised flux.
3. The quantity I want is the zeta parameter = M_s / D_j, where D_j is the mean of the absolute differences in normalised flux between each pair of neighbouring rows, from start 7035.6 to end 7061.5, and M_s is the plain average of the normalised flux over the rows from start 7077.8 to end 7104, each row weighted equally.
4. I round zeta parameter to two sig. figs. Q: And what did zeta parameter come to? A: 26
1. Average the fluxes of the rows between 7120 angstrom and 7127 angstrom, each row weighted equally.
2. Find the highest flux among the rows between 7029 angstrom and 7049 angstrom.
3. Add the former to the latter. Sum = 37.1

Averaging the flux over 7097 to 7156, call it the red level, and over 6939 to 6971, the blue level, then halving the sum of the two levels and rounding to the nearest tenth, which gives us 16.3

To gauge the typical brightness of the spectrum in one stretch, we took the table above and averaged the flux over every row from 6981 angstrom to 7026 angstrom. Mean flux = 17.5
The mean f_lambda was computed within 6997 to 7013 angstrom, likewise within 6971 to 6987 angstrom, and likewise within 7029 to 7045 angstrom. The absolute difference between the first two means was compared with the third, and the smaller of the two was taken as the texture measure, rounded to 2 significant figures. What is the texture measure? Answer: 1.0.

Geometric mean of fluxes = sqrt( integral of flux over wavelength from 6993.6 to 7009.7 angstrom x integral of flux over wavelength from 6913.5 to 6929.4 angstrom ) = 259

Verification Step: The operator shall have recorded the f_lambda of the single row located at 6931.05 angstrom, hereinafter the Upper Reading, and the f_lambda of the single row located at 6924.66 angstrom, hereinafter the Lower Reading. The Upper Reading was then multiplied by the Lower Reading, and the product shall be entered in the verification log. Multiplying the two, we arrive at 247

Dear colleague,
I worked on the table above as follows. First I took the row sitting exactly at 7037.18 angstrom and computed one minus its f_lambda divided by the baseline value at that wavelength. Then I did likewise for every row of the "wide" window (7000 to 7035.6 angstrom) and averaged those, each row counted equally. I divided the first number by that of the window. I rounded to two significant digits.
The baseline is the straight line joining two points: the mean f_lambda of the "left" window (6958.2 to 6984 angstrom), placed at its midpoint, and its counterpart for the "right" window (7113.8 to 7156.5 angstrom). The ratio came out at 1.5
